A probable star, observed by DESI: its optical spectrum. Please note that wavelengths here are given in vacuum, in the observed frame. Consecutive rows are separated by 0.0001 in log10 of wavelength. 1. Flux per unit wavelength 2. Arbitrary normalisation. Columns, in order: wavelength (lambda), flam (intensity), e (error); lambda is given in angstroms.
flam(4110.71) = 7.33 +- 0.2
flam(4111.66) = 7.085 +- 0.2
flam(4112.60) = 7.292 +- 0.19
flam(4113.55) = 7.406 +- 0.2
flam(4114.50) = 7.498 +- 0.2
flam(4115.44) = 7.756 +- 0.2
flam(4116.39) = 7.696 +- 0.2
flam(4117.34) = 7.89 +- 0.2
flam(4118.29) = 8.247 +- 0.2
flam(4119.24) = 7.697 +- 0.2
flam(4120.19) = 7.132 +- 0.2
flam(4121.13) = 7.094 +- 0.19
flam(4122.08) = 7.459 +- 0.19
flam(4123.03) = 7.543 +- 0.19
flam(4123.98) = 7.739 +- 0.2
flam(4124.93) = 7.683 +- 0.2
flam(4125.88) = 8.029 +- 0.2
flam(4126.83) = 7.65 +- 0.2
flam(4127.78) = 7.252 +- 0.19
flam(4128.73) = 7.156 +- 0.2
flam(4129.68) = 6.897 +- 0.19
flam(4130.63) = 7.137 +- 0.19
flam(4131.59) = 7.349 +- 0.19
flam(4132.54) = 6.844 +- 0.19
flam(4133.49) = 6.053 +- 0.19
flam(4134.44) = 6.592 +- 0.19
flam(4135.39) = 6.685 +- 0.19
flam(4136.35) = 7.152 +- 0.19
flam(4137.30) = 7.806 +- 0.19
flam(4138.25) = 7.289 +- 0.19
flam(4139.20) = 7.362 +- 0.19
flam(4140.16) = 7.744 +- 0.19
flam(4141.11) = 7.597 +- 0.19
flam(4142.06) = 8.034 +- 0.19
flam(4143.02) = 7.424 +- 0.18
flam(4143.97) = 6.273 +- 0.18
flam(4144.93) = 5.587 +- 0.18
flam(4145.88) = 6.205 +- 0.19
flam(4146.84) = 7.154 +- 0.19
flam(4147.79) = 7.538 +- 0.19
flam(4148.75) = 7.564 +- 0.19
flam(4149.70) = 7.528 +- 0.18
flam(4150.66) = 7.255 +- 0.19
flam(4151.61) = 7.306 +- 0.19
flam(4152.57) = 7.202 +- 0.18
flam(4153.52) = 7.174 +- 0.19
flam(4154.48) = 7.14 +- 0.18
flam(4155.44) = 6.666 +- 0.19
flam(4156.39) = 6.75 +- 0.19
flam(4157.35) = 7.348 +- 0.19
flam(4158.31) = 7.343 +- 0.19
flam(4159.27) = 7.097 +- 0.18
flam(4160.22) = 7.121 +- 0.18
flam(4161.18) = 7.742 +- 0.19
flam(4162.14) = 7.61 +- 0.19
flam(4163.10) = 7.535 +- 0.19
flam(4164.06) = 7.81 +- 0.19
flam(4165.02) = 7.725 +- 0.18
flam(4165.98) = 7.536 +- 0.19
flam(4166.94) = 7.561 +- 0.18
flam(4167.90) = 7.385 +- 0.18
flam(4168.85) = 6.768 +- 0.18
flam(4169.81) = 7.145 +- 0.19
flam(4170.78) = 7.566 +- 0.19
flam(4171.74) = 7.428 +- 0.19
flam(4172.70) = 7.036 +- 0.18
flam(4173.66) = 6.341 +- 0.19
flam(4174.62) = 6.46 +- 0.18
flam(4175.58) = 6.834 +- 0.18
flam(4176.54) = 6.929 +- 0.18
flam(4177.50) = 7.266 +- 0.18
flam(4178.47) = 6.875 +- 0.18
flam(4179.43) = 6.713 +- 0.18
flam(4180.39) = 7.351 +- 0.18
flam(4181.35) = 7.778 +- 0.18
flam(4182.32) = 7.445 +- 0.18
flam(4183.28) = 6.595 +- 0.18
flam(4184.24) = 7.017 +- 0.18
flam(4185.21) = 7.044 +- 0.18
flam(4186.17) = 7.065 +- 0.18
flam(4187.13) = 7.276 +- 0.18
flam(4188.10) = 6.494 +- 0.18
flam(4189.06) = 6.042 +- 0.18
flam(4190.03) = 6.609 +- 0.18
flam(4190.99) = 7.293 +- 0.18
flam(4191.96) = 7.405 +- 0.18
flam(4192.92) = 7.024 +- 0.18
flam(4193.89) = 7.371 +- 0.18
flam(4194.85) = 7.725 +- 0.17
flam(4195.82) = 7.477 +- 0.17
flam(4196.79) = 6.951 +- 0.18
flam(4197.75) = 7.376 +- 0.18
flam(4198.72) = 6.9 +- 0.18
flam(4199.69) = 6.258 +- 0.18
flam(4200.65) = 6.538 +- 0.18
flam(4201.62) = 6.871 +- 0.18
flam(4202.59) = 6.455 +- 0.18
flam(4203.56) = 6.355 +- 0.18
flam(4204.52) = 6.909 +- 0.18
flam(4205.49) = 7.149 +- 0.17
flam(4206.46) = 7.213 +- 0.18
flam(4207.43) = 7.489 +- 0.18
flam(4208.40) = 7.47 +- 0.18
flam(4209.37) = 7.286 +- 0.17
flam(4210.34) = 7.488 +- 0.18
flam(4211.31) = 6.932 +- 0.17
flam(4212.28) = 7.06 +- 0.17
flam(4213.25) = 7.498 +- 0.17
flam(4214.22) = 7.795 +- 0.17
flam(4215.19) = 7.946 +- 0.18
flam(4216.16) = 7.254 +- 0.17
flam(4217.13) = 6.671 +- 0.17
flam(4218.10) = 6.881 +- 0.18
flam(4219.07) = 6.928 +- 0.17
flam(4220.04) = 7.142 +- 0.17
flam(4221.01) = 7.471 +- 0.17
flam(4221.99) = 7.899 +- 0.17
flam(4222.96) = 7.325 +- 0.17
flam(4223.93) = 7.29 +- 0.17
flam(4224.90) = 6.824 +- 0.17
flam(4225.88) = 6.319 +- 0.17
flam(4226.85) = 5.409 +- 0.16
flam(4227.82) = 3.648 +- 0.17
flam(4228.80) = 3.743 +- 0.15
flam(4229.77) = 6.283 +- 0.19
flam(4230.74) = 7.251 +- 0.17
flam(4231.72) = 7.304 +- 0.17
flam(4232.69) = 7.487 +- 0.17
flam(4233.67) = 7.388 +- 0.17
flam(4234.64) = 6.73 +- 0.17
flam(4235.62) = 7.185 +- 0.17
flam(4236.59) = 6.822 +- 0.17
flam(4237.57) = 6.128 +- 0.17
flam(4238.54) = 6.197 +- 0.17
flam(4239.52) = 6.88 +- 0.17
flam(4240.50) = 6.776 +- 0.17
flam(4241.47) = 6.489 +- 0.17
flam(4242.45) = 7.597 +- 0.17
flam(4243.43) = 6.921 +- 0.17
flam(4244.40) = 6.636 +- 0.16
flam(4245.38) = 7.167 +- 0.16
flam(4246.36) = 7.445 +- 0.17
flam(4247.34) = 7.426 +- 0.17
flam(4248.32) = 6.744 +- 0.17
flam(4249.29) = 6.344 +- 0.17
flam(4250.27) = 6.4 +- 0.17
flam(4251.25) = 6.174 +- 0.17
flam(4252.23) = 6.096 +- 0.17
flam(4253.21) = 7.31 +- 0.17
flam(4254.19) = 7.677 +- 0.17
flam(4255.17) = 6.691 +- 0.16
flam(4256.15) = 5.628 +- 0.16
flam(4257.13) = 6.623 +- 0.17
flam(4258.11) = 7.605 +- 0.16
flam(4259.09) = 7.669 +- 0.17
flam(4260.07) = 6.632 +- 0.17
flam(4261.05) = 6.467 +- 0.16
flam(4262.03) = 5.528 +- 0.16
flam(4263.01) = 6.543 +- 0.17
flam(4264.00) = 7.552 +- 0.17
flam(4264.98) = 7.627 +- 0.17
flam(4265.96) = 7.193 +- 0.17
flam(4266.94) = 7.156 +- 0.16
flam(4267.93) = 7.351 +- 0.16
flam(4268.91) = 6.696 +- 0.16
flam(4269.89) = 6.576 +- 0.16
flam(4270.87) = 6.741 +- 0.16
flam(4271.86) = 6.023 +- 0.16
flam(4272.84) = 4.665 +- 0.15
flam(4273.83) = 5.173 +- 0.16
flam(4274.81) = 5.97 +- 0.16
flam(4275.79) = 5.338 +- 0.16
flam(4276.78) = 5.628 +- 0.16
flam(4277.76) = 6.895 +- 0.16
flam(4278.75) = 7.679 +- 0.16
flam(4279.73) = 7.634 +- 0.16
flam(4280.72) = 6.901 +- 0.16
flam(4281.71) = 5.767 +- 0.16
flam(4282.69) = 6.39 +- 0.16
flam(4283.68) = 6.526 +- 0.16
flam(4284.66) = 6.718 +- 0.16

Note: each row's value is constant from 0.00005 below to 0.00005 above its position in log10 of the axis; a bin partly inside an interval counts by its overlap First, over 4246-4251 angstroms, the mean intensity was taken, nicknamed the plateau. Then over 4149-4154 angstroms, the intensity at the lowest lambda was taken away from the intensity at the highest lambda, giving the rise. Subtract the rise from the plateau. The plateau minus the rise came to 7.2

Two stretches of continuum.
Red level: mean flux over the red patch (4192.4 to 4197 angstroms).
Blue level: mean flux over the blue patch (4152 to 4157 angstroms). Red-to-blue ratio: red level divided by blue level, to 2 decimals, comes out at 1.05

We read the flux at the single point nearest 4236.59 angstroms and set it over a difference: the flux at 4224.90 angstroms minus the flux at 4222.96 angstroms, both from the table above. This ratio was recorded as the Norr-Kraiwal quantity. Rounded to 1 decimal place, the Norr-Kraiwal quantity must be -13.6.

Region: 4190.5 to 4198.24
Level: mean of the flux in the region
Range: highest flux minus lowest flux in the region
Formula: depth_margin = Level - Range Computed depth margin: 6.55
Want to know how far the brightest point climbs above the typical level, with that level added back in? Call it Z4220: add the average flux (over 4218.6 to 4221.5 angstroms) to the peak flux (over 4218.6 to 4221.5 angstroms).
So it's 14.65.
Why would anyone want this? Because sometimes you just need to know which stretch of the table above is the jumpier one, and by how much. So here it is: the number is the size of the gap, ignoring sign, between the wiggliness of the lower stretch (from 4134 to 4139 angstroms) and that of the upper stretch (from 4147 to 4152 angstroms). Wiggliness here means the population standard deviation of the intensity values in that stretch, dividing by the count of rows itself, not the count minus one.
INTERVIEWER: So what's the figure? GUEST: 0.31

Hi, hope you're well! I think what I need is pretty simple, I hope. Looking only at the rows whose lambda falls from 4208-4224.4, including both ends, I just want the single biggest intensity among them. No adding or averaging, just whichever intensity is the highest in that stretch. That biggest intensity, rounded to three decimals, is 7.946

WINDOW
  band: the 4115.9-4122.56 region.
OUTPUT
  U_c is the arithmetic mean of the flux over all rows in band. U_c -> 7.60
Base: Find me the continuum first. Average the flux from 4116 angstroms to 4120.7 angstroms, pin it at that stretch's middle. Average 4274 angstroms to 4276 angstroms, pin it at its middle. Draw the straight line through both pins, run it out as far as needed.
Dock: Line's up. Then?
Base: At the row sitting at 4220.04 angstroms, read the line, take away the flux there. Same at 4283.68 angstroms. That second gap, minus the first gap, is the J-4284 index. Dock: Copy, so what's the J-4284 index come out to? -0.23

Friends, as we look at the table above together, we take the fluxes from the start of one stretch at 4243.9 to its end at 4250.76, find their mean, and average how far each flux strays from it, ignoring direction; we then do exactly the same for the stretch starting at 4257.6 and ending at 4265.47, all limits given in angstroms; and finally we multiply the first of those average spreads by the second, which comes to 0.26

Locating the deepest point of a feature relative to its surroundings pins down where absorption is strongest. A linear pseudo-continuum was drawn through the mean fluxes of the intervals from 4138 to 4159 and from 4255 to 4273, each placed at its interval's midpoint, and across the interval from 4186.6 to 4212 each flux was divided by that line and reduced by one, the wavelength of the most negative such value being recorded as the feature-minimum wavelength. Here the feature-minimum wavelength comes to 4189.06 angstroms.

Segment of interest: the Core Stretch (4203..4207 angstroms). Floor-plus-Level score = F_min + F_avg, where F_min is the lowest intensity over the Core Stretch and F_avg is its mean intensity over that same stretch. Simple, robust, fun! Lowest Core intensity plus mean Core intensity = 13.3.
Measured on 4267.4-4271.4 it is 13.4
